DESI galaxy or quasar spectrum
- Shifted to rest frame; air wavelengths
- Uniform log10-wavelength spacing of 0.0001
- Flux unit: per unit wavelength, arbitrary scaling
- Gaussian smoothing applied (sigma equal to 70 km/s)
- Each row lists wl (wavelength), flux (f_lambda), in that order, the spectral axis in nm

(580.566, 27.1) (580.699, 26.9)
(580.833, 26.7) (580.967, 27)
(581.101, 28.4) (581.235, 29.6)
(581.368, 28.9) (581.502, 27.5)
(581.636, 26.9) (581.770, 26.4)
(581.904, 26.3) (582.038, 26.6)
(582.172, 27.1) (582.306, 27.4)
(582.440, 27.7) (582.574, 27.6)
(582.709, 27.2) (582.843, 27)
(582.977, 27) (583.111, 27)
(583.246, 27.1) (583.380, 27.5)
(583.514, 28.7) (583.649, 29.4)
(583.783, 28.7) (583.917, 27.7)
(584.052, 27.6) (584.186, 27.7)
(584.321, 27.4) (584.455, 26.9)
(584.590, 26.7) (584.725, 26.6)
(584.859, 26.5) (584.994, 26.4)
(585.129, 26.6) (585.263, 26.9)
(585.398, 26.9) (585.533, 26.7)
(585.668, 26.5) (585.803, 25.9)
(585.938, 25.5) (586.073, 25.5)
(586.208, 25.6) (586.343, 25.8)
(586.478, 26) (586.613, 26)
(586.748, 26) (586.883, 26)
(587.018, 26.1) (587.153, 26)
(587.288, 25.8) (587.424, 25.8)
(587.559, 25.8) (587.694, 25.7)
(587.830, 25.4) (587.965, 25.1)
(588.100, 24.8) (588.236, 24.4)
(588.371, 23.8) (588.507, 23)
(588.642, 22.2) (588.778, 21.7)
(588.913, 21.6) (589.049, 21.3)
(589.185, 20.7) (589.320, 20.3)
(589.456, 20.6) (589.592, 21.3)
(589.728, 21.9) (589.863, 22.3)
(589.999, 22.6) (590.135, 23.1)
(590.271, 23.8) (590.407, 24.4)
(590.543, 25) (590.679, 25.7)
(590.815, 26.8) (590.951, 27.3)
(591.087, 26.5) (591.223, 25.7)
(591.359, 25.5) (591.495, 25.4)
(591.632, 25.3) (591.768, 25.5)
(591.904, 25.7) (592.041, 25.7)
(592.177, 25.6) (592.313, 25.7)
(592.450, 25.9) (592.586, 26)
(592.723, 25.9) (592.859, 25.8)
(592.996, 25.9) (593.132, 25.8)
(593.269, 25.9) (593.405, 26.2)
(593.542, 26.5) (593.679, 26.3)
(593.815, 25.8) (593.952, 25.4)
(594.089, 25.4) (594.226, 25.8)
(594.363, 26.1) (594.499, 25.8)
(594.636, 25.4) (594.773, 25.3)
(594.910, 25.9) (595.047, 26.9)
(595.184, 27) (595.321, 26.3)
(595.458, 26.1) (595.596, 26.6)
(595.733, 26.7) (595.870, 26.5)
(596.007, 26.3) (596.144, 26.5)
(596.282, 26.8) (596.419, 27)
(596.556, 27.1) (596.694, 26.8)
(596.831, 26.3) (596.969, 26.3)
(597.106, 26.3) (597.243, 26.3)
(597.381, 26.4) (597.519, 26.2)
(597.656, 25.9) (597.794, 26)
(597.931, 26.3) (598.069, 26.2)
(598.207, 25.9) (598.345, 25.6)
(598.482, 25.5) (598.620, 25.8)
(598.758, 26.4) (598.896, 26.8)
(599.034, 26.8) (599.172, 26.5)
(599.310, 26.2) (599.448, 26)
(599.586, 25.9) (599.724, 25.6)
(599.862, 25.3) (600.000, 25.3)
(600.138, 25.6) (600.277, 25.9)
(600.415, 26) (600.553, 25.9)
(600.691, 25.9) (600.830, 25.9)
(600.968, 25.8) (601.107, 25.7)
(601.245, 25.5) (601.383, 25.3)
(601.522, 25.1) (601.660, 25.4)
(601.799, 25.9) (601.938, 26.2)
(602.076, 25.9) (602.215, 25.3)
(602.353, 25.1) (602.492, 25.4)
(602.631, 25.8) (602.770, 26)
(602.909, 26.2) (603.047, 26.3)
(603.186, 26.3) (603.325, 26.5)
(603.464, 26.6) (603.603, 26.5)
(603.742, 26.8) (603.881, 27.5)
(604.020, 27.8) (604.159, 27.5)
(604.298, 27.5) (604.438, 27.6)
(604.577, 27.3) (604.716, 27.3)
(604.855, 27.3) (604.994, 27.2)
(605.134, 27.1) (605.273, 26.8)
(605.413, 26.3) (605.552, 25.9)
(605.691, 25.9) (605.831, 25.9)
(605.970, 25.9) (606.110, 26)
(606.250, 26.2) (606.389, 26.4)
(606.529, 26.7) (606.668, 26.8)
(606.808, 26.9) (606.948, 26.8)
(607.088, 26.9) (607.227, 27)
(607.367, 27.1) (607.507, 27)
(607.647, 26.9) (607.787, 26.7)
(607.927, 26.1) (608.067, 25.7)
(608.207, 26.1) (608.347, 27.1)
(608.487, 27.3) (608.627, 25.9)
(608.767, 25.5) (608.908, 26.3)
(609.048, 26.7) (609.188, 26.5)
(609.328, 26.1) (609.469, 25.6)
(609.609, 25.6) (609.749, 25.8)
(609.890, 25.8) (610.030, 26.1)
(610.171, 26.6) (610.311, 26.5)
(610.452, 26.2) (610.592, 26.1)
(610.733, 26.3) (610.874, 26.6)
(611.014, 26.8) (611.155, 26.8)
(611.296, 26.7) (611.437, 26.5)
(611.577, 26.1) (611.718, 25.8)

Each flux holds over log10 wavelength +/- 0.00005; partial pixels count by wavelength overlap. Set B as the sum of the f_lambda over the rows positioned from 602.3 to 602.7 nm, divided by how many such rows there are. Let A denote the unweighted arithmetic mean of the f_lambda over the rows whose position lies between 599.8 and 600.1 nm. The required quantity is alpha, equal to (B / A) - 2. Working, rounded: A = 25.3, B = 25.4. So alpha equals -0.995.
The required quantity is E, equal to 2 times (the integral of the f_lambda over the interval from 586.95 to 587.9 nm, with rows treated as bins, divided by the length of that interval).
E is 51.6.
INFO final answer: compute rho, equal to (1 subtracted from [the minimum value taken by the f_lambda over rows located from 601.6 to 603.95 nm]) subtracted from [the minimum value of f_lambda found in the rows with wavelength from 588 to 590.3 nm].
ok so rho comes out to -3.8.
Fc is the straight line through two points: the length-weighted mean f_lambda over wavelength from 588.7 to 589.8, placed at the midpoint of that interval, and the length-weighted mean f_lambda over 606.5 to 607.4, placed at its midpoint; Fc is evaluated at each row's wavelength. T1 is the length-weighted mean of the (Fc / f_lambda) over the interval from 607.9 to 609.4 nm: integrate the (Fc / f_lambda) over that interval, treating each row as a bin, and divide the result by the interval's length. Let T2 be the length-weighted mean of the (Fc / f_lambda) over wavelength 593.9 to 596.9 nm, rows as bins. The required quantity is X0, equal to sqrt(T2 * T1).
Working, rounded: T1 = 1.04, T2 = 0.882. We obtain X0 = 0.959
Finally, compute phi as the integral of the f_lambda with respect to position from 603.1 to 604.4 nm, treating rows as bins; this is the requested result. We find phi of 35.1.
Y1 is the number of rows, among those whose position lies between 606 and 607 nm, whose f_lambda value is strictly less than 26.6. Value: 3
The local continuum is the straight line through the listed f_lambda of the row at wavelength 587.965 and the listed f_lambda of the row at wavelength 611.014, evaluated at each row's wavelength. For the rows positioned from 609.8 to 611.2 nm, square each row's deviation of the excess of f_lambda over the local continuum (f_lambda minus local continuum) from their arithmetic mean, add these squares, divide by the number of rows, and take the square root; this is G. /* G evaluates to 0.29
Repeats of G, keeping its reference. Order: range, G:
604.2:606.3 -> 0.69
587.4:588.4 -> 0.70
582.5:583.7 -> 0.80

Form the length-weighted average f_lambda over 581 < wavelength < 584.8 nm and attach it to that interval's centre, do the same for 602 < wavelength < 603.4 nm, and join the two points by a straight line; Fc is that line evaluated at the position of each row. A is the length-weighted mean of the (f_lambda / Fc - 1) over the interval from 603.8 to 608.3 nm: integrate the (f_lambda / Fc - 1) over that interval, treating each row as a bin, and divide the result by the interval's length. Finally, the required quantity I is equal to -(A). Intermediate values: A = 0.04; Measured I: -0.04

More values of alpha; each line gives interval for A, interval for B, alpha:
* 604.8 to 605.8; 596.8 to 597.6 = -1.013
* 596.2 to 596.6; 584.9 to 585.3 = -1.012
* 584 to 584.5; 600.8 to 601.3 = -1.061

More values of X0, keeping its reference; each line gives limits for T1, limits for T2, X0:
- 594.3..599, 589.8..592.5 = 0.883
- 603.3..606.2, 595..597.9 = 0.932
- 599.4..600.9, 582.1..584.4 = 0.818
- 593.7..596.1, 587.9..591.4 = 0.898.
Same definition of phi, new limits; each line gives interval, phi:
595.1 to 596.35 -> 33.2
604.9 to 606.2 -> 34.2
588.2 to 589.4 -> 26.4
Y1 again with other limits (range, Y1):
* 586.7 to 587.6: 7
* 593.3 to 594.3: 7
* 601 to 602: 7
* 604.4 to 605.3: 0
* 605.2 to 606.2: 6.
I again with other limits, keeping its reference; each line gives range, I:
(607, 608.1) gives -0.05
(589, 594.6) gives 0.07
